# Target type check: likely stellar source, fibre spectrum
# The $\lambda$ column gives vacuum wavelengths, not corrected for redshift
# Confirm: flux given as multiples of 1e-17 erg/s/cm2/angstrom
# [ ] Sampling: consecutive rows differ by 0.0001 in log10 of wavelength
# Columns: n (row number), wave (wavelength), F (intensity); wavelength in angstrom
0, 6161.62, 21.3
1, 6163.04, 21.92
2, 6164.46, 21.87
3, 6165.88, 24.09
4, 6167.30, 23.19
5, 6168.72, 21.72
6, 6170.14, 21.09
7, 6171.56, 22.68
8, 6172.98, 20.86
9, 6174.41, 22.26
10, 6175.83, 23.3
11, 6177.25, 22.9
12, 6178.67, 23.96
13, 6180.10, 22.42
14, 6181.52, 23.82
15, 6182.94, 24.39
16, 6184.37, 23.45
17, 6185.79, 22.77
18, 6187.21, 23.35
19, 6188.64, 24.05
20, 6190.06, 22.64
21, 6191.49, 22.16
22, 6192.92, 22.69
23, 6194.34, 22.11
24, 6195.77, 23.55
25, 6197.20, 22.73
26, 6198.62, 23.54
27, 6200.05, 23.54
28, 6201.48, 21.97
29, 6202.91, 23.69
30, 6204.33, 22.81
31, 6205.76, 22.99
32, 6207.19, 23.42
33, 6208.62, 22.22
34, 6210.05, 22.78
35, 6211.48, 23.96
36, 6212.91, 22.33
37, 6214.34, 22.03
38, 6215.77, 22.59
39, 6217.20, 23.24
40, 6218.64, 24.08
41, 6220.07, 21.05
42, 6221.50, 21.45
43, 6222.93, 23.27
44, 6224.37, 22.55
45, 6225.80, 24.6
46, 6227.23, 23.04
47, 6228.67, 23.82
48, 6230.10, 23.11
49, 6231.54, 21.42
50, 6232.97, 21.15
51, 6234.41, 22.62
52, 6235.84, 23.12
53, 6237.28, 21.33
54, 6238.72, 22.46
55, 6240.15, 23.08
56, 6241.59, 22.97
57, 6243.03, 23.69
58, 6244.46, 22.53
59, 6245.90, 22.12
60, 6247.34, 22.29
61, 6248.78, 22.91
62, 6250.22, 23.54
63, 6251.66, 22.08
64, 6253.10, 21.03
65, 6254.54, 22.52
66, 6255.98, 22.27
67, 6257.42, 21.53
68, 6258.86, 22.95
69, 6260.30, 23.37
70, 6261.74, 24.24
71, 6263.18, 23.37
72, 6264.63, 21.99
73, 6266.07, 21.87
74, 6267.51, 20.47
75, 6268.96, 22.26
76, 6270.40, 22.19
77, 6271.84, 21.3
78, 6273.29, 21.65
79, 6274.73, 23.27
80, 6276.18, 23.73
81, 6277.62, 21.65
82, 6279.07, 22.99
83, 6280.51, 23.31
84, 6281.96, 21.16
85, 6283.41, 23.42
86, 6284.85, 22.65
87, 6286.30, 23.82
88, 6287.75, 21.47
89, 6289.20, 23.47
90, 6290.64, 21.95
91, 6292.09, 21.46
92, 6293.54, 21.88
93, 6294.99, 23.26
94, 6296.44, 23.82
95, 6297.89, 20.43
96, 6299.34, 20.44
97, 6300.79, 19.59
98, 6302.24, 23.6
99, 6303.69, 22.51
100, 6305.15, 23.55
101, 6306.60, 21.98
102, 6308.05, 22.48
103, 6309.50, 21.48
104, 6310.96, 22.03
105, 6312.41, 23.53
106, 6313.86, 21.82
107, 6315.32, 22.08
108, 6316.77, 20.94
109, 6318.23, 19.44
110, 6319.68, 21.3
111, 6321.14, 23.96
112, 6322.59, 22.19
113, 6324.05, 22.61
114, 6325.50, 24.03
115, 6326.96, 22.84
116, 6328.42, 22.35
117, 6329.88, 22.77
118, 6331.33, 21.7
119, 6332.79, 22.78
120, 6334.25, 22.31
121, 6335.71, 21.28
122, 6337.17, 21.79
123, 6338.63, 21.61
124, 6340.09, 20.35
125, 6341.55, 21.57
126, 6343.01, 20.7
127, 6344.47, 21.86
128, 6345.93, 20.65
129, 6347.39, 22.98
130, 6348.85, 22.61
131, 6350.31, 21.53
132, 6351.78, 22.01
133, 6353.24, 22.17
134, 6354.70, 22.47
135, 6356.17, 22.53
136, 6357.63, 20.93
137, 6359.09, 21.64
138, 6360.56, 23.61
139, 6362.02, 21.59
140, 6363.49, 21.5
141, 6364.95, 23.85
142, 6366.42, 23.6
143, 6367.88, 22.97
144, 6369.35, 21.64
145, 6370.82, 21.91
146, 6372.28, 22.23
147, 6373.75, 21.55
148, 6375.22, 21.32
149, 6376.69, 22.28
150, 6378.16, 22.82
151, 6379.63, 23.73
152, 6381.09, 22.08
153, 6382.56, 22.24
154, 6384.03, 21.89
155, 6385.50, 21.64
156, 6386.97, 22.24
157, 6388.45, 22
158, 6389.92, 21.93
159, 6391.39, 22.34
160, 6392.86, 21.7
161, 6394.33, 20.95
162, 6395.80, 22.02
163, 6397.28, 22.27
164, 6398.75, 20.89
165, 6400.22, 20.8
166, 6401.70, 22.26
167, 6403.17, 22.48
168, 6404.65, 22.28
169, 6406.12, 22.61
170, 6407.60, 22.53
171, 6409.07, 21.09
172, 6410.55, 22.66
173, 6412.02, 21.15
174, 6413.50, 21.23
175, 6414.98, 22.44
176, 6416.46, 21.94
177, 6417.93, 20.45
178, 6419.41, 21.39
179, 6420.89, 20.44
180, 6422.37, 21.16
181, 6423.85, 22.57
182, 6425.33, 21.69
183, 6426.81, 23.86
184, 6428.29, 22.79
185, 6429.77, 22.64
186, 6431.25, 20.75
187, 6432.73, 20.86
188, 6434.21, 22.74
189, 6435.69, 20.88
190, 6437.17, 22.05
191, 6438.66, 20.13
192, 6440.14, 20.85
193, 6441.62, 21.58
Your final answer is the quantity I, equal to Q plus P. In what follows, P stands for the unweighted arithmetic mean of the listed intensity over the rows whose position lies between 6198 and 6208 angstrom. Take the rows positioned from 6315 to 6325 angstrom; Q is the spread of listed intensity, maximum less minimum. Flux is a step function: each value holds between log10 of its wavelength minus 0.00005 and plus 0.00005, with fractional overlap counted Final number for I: 27.7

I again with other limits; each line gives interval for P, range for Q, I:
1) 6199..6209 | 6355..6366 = 25.9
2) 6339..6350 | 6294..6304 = 25.8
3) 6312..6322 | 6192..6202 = 23.4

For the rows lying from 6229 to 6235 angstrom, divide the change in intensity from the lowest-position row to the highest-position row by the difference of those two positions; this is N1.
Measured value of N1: -0.1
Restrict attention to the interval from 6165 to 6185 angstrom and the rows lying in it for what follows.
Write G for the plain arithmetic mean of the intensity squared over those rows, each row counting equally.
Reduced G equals 524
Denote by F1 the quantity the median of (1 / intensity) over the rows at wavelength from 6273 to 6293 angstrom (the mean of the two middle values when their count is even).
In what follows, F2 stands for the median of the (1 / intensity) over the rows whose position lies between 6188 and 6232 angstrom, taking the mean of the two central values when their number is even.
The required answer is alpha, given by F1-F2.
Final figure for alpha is 0.0000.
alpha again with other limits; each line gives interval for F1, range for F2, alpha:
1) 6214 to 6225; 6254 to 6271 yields -0.0006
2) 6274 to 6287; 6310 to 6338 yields -0.0021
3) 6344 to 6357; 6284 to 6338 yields 0.0000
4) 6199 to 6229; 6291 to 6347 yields -0.0021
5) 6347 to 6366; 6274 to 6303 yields 0.0013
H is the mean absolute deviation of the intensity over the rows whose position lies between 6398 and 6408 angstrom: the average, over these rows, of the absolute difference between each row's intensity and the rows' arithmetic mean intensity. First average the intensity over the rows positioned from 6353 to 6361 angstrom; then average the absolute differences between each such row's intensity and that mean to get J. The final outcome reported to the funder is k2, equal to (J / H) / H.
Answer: 1.5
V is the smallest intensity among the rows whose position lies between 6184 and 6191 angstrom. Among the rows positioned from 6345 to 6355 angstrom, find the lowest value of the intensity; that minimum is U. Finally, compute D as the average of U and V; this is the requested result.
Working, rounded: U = 20.65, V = 22.64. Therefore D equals 21.6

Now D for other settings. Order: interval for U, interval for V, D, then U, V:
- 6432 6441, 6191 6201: 21.1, 20.13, 22.11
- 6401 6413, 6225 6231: 22.1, 21.09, 23.04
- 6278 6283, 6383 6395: 21.1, 21.16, 20.95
